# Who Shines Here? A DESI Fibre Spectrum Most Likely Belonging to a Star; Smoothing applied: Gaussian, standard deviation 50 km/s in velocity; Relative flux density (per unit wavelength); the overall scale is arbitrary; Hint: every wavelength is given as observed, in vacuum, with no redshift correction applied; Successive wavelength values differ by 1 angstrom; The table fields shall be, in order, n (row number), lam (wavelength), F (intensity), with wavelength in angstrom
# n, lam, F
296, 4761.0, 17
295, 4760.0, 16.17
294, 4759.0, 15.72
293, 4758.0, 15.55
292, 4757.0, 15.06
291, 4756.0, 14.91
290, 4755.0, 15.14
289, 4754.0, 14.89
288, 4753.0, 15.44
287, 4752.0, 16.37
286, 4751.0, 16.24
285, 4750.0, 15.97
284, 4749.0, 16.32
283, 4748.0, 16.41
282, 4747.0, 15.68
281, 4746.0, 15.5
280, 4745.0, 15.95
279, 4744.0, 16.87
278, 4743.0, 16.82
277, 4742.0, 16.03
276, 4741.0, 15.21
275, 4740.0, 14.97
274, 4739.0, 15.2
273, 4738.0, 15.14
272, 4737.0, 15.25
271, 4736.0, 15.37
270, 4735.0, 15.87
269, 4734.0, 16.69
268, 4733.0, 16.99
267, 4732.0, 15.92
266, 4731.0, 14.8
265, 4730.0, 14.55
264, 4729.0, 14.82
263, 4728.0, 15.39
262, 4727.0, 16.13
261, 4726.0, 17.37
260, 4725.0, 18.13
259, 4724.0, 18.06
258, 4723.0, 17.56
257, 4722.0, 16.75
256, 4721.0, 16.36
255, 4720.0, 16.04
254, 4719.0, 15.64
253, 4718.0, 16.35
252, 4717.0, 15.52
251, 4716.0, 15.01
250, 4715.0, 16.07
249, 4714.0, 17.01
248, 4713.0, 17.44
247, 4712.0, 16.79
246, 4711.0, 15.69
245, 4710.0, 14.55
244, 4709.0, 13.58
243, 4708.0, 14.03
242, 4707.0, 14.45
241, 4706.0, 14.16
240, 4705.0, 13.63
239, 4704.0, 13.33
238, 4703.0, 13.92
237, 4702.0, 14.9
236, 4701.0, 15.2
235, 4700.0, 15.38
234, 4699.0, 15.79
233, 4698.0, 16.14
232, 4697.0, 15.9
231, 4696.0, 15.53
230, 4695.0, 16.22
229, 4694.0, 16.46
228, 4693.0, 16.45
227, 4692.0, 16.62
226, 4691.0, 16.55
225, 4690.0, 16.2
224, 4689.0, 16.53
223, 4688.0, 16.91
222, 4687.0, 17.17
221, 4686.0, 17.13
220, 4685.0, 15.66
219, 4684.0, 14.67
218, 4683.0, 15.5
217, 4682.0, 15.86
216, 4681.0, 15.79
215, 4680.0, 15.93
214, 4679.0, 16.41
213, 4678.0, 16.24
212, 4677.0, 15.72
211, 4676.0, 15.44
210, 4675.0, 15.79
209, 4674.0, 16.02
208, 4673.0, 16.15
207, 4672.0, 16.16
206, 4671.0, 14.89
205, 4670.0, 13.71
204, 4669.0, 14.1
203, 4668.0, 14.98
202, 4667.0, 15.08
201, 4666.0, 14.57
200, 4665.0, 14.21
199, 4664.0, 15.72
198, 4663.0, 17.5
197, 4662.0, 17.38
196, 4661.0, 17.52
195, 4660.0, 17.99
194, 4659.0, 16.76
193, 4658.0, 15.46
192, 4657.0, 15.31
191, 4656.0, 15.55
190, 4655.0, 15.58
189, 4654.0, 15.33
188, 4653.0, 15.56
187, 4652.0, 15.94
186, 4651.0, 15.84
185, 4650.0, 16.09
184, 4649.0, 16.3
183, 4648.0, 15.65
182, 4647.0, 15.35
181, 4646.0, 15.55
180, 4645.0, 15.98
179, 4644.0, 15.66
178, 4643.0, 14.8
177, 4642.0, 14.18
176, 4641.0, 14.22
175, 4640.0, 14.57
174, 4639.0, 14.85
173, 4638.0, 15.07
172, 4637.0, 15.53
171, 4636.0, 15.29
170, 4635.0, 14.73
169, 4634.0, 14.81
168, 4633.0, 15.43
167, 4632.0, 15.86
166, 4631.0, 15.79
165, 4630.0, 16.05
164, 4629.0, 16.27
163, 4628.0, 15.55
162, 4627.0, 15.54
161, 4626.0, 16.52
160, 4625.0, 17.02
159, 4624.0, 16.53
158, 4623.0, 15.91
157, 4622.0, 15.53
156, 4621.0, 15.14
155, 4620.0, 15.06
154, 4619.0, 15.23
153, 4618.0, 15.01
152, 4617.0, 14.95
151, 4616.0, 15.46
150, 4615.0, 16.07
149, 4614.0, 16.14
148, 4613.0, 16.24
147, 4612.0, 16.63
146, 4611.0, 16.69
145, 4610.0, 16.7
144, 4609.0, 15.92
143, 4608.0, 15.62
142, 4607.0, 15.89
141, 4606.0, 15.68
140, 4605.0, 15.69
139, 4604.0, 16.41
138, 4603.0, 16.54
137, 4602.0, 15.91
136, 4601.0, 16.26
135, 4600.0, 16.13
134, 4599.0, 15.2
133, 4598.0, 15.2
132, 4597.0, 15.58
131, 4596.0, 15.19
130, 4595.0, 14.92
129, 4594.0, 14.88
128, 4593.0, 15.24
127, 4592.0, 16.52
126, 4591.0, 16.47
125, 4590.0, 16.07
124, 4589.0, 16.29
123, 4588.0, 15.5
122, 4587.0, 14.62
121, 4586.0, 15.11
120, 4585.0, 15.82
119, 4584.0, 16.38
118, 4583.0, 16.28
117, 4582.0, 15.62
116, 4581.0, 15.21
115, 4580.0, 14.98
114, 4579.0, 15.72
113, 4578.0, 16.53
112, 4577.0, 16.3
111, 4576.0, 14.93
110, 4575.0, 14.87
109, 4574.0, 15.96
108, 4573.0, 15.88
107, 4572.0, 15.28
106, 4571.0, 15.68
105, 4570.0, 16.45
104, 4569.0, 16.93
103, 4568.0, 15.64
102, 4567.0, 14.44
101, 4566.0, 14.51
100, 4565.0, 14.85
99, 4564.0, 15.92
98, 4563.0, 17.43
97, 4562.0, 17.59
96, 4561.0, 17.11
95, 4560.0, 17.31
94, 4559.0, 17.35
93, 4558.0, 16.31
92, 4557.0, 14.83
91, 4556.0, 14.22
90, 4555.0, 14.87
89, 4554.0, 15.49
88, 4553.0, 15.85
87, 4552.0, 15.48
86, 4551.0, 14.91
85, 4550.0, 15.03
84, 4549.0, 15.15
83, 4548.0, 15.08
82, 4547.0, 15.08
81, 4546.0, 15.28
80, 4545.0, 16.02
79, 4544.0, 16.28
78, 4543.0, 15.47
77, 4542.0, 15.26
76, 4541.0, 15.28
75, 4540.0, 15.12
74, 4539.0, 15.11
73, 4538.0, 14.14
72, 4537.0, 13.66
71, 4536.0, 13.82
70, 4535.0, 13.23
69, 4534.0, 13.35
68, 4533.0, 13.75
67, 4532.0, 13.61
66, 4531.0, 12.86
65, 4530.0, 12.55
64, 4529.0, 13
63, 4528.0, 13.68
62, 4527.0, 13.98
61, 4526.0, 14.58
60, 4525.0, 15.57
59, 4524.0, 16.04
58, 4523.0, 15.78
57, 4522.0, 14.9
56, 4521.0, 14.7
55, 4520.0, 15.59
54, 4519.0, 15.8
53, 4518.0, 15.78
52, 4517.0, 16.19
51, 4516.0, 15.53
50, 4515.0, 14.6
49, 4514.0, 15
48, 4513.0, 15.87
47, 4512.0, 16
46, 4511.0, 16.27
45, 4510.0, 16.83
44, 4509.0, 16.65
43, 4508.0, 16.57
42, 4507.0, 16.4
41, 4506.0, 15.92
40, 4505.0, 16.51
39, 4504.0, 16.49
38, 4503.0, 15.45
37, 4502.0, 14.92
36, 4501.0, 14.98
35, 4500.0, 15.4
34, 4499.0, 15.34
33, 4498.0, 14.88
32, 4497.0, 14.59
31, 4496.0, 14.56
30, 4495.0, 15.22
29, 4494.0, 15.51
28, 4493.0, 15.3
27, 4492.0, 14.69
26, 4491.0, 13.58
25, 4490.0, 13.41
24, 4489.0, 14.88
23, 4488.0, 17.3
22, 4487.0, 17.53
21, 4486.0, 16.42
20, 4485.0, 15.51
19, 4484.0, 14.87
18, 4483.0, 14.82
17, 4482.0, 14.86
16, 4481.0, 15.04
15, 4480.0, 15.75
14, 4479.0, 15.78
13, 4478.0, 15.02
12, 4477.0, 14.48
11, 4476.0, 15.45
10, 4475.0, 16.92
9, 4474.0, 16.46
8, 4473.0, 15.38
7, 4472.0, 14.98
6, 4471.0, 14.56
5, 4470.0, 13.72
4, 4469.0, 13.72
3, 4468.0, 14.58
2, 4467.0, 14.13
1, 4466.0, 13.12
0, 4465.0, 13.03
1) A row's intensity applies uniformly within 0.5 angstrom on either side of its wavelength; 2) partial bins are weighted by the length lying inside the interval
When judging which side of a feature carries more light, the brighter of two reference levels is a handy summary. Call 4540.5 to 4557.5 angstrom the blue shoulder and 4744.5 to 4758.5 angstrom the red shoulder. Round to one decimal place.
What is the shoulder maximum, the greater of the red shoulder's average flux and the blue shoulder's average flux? 15.7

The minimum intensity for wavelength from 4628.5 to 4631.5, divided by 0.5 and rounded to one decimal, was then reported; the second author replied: 31.6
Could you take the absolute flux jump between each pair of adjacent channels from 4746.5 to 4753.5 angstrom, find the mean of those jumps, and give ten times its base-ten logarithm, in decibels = -3.8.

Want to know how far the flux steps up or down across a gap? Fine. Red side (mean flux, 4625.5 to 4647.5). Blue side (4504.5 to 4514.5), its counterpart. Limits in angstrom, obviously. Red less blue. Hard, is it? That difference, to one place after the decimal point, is -0.9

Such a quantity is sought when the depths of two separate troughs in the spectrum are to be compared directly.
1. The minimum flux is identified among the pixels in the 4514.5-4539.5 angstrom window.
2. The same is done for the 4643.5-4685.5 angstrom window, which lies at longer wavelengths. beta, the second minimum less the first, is 1.2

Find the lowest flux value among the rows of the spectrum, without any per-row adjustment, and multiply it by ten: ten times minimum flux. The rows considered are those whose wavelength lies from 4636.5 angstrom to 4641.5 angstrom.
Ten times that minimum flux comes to 142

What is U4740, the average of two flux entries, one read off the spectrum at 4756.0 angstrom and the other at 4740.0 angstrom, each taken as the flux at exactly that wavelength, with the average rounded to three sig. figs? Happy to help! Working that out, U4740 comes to 14.9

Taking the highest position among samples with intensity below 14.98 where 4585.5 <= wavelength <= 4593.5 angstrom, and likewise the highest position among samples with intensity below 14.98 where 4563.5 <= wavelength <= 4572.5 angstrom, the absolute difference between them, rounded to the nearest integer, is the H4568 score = 20 angstrom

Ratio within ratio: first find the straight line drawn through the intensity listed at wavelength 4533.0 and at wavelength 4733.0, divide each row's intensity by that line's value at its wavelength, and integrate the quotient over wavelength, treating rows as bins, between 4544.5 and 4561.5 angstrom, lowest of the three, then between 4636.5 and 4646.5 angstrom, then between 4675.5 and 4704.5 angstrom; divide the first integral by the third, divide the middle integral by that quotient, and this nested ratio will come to 15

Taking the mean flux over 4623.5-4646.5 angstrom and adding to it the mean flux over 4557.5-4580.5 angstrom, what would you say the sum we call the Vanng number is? 31.5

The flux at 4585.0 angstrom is 15.82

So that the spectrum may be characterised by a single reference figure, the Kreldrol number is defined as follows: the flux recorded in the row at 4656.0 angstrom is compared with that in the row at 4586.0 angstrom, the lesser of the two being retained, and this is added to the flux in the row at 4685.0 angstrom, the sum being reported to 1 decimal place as 30.8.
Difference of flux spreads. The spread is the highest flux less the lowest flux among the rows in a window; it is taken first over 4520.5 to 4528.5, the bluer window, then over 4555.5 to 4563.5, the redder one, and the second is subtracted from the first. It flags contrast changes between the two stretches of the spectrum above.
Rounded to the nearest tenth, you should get -1.0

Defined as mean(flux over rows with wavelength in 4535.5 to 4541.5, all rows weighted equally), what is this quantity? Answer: 14.5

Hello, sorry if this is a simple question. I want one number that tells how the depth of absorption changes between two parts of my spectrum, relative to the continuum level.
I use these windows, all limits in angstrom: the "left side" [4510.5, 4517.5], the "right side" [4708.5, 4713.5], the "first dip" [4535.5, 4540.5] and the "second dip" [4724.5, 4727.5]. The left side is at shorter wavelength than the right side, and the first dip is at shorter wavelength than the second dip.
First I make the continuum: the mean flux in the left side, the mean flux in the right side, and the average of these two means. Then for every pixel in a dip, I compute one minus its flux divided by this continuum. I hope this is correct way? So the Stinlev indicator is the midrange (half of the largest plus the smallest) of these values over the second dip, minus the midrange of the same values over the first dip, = -0.18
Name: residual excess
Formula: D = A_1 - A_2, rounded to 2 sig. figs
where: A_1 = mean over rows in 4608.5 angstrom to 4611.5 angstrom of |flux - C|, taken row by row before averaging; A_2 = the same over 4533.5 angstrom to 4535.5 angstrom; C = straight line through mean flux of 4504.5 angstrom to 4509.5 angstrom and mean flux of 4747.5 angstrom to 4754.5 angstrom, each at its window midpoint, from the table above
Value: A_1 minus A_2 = -2.6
